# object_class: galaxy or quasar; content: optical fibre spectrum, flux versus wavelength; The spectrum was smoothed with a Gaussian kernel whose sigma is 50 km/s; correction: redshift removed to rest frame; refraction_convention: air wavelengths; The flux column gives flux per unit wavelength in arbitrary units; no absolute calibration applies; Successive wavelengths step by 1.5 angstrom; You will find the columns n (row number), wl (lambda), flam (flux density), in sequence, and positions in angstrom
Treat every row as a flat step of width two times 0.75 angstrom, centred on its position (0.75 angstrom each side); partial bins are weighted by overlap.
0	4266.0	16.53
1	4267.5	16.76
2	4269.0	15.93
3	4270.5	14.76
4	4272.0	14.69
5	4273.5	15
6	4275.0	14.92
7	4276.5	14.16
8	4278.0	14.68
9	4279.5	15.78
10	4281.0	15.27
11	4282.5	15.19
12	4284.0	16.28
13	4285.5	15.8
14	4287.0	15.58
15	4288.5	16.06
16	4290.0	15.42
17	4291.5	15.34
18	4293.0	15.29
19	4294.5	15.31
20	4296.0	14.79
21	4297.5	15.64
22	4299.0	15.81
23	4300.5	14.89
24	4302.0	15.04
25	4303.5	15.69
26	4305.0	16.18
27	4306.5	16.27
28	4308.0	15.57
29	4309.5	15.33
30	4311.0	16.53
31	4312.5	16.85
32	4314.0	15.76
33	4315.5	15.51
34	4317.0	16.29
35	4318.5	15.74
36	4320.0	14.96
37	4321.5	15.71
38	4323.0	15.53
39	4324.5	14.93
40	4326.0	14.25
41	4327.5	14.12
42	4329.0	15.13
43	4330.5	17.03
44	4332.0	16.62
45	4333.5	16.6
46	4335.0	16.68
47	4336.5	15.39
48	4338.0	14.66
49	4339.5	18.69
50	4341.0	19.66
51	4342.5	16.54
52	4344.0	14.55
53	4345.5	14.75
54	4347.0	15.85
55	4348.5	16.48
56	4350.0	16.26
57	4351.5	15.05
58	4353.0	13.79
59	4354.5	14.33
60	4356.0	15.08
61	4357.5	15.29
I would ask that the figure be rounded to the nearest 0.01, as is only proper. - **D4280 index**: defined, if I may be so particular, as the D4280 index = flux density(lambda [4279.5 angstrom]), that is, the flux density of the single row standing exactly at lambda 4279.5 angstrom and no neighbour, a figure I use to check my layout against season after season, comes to 15.78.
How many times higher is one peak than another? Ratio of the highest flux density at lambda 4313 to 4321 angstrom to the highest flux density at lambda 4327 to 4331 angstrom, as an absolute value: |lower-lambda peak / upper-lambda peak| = 0.96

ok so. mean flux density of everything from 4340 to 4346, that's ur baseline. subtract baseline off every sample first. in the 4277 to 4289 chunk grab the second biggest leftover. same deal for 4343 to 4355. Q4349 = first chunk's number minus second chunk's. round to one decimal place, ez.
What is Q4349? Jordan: -0.2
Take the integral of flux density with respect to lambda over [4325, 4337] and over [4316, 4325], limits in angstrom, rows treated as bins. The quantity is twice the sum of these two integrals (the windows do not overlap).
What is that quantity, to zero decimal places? 657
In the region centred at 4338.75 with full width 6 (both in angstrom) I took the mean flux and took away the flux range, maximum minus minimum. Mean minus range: 12.1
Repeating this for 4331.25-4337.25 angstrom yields 15.0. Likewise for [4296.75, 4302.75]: 14.4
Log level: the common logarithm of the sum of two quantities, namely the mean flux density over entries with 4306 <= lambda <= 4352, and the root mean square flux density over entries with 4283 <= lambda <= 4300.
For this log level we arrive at 1.50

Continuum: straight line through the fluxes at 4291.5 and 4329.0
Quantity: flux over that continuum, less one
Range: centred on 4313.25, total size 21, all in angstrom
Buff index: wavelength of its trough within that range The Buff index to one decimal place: 4320.0 angstrom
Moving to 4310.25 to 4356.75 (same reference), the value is 4353.0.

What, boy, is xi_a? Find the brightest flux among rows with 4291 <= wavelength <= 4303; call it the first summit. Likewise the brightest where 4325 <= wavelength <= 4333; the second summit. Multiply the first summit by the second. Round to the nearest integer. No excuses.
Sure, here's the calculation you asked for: 269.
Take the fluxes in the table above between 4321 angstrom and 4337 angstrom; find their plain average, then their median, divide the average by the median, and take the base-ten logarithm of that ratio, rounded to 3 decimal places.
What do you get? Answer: 0.003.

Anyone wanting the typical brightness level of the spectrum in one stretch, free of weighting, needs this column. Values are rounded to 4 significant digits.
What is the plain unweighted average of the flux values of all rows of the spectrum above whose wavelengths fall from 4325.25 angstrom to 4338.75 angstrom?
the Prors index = 15.61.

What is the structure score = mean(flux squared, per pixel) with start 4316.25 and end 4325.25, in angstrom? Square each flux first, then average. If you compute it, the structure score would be 241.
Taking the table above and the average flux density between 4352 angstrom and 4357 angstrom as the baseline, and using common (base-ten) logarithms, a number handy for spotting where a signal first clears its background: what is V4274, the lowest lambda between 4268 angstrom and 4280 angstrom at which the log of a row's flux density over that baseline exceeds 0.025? 4269.0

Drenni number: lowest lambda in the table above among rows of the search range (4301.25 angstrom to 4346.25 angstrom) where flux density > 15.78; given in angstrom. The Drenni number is 4305.0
